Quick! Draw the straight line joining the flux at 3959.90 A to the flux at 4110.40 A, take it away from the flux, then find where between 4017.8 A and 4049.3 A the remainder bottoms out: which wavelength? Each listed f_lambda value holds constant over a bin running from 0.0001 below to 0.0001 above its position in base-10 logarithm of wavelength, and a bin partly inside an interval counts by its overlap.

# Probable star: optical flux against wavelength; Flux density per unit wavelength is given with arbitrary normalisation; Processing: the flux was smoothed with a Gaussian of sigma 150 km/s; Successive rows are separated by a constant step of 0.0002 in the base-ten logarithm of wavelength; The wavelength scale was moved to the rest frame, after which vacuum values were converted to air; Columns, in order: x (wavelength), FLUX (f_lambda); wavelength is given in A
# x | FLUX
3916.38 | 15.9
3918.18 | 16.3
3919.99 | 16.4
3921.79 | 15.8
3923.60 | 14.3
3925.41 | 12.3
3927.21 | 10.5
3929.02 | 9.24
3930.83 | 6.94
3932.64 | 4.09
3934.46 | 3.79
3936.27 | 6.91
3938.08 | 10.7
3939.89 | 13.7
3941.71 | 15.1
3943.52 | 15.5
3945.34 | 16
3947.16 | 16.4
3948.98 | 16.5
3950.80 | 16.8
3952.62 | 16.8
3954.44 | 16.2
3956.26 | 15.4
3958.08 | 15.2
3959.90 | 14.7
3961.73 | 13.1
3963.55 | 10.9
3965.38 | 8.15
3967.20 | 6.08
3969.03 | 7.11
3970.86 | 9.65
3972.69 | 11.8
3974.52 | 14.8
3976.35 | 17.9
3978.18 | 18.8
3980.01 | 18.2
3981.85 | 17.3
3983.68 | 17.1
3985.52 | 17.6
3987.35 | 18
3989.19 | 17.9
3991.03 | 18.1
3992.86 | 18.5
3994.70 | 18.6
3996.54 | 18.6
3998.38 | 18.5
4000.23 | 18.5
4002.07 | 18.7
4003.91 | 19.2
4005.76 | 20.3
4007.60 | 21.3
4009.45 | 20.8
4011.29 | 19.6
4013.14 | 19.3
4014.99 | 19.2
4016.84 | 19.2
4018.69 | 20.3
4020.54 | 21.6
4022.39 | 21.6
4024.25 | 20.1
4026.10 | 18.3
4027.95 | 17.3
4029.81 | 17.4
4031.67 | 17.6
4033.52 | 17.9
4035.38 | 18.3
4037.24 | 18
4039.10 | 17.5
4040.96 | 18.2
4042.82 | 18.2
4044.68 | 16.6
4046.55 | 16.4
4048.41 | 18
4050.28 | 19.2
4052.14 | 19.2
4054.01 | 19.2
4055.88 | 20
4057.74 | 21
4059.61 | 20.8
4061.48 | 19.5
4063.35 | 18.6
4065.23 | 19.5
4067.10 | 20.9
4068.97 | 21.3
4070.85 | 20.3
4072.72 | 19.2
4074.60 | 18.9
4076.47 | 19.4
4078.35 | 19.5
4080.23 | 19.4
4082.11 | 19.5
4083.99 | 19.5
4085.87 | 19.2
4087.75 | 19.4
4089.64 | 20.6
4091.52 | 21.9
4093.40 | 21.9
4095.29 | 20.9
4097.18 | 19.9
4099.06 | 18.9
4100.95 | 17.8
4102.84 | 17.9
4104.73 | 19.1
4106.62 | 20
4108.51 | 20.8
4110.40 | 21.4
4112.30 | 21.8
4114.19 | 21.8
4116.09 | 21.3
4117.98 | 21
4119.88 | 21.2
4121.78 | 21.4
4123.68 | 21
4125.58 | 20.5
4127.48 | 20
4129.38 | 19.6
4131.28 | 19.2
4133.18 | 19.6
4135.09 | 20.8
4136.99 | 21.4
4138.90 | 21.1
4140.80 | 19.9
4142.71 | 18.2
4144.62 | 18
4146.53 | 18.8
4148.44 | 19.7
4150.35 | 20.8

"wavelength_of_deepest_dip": 4046.55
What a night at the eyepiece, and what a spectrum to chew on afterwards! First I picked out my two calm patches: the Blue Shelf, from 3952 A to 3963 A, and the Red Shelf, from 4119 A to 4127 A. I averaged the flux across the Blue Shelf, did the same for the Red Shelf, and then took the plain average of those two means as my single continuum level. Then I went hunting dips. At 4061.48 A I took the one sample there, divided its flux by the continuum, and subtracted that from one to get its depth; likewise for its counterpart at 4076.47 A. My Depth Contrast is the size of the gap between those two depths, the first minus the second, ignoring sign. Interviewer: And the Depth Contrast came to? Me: 0.01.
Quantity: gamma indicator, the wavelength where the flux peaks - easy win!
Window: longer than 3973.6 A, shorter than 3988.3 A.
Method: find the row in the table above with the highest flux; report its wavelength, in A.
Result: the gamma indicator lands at 3978.18 A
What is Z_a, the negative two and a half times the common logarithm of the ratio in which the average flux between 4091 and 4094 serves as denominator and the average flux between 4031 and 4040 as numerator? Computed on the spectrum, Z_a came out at 0.2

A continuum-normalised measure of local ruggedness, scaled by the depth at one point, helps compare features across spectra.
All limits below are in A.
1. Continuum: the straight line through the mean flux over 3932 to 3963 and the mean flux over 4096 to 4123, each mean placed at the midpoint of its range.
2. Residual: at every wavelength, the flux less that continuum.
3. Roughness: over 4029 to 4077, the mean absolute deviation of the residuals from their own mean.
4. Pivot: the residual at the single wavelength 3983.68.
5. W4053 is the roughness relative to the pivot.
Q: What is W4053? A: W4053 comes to 0.35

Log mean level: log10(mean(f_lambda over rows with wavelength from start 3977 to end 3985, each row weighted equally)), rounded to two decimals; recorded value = 1.25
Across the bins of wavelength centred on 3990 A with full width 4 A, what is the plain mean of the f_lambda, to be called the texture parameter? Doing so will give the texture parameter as 18.0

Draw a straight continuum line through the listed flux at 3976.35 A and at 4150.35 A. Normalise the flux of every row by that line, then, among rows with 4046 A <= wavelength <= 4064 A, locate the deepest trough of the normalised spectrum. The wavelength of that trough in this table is 4046.55 A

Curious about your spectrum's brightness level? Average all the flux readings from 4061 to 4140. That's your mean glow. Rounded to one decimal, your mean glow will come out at 20.2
